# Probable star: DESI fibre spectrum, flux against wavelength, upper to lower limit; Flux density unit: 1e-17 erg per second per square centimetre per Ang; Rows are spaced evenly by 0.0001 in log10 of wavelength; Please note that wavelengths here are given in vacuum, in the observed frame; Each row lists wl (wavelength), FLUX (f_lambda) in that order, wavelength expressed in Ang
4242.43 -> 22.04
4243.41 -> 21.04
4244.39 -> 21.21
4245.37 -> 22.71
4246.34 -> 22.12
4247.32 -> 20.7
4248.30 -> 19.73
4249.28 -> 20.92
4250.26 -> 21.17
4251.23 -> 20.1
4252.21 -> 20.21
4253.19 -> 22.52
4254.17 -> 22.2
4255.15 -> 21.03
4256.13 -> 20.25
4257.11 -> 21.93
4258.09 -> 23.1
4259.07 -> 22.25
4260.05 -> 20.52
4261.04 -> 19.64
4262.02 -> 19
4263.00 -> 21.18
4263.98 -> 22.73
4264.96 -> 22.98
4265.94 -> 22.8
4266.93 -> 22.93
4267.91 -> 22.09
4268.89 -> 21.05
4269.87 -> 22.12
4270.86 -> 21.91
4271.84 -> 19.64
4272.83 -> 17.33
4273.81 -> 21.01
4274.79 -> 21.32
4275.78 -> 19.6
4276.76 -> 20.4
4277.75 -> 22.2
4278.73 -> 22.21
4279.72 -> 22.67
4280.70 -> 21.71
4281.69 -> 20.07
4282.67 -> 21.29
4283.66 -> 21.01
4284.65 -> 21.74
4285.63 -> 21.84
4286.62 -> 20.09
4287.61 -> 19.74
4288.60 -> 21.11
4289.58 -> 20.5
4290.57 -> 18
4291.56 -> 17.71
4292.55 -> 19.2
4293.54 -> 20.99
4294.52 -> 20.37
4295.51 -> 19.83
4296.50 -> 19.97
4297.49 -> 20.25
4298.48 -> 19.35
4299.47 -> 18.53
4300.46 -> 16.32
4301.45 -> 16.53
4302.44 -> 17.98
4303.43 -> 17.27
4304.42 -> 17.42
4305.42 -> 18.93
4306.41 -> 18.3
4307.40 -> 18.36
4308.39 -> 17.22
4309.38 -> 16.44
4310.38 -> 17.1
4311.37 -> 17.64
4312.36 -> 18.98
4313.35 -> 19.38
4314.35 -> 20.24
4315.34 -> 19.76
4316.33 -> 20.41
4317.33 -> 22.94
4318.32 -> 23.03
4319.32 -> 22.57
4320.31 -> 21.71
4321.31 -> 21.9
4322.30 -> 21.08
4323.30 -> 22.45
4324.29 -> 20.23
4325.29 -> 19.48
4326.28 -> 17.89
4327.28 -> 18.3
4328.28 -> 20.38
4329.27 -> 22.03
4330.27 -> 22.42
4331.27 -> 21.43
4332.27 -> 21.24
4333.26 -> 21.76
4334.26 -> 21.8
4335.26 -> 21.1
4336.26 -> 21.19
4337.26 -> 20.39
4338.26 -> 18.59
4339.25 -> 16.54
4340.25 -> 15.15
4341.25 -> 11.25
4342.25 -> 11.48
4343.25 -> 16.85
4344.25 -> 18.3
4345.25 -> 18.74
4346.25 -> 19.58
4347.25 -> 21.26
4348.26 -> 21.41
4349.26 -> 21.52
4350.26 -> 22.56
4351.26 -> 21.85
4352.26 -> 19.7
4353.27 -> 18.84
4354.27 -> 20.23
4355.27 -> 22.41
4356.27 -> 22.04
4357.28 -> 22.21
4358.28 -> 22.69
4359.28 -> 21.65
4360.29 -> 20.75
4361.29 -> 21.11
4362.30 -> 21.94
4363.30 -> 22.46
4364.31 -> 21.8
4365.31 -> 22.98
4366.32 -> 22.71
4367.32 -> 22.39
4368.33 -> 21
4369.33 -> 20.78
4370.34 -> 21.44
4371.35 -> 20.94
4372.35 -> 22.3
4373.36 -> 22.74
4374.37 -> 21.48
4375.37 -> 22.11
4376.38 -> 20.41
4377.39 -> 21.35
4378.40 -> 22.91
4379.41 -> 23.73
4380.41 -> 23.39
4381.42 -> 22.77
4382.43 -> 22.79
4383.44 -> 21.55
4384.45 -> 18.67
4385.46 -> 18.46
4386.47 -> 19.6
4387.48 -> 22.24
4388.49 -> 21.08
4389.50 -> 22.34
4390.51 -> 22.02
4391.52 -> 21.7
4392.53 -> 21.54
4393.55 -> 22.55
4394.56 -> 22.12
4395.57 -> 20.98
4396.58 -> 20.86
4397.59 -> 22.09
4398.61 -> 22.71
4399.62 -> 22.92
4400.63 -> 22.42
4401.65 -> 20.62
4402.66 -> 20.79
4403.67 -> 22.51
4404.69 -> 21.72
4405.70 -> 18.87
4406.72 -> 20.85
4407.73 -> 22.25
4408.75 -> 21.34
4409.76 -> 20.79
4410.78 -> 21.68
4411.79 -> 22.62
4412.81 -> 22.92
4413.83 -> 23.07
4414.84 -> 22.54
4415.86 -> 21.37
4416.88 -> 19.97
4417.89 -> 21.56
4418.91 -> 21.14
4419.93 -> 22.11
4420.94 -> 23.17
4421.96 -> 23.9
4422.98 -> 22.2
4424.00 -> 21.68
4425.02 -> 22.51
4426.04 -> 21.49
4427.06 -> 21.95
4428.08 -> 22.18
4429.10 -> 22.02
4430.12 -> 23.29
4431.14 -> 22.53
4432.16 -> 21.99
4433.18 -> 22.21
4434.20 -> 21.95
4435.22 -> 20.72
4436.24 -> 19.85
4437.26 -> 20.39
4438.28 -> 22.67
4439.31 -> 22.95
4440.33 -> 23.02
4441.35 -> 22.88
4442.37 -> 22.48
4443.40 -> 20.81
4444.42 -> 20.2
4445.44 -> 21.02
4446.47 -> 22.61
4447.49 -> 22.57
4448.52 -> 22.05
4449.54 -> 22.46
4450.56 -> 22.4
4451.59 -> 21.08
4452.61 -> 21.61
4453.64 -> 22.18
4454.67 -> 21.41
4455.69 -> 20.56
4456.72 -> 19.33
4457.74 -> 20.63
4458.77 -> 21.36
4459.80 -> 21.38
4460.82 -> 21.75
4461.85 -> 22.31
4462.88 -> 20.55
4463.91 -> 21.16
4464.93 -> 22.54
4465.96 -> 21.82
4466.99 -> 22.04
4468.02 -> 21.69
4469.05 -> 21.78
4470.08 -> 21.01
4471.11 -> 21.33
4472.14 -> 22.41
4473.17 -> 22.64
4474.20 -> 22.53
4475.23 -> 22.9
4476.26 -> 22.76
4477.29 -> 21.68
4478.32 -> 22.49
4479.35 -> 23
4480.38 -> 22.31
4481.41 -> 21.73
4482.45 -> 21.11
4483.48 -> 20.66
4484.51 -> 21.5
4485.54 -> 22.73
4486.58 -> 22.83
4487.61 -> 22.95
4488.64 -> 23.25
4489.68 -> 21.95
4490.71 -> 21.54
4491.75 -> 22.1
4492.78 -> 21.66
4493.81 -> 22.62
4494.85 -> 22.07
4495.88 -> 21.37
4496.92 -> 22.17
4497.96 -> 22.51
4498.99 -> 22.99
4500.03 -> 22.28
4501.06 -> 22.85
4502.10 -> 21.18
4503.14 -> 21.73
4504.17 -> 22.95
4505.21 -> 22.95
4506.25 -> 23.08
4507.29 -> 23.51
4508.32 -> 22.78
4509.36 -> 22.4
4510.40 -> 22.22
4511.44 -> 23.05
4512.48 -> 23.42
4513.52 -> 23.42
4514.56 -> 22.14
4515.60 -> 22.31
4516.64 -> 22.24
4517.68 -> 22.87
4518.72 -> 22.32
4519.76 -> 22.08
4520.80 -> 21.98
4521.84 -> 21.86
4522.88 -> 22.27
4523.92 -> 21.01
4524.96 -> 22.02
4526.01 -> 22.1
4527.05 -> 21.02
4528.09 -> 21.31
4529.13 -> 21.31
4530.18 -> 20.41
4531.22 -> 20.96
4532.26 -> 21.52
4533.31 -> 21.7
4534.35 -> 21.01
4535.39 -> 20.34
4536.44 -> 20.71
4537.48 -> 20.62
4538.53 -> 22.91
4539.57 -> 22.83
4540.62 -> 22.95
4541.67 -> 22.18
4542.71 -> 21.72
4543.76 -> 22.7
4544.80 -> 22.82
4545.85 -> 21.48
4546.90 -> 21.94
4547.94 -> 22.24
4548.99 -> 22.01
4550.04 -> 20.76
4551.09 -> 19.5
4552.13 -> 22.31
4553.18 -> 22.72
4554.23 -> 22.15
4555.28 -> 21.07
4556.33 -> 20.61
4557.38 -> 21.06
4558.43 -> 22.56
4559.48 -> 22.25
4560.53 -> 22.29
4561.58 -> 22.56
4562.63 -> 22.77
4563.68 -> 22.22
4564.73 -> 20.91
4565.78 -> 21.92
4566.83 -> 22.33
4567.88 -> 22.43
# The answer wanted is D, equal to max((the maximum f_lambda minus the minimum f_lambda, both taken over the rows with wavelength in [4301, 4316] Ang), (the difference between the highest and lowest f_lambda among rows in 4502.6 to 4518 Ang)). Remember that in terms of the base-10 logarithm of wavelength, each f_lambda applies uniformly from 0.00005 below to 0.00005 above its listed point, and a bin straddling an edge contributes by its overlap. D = 3.8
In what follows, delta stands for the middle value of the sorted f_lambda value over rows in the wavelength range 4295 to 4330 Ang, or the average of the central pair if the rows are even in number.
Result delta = 19.38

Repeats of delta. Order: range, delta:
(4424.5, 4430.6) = 22.10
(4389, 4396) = 22.02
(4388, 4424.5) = 21.87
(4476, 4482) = 22.40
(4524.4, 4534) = 21.31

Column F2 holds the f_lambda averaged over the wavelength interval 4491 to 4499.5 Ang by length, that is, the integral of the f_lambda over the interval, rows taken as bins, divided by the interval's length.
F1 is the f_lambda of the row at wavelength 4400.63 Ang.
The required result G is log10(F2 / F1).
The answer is 0.00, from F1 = 22.42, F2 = 22.2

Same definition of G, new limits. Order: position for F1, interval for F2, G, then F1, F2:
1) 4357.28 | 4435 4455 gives -0.01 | 22.21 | 21.8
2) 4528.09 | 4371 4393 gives 0.01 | 21.31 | 21.7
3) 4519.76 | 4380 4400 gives -0.01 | 22.08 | 21.6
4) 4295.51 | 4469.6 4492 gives 0.05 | 19.83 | 22.2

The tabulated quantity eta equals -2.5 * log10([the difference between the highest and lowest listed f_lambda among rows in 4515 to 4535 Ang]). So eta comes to -1.0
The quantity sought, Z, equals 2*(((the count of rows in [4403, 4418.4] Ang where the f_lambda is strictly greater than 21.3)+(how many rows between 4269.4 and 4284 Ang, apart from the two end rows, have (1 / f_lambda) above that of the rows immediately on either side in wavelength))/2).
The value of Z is 14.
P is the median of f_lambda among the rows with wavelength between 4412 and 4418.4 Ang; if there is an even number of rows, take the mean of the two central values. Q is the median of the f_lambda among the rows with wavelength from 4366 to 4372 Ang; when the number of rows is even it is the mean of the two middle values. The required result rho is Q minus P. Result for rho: -0.8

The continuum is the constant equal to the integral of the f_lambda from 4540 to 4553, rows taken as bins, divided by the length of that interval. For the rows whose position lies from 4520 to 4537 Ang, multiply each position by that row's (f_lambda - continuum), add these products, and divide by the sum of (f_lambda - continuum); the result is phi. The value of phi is 4531.9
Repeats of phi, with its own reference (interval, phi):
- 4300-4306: 4302.7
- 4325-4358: 4340.1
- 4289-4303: 4296.9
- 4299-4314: 4306.1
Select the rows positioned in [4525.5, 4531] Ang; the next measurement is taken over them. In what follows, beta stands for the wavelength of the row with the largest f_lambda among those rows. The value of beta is 4526.01 Ang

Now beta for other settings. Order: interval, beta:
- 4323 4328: 4323.30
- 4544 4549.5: 4544.80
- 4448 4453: 4449.54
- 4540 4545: 4540.62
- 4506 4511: 4507.29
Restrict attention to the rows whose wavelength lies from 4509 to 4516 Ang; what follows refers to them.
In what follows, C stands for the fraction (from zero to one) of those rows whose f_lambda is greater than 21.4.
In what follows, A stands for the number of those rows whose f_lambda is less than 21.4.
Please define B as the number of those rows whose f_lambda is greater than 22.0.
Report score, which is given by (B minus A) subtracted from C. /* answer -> -6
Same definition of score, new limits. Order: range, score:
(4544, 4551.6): 0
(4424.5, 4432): -4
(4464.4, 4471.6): 1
